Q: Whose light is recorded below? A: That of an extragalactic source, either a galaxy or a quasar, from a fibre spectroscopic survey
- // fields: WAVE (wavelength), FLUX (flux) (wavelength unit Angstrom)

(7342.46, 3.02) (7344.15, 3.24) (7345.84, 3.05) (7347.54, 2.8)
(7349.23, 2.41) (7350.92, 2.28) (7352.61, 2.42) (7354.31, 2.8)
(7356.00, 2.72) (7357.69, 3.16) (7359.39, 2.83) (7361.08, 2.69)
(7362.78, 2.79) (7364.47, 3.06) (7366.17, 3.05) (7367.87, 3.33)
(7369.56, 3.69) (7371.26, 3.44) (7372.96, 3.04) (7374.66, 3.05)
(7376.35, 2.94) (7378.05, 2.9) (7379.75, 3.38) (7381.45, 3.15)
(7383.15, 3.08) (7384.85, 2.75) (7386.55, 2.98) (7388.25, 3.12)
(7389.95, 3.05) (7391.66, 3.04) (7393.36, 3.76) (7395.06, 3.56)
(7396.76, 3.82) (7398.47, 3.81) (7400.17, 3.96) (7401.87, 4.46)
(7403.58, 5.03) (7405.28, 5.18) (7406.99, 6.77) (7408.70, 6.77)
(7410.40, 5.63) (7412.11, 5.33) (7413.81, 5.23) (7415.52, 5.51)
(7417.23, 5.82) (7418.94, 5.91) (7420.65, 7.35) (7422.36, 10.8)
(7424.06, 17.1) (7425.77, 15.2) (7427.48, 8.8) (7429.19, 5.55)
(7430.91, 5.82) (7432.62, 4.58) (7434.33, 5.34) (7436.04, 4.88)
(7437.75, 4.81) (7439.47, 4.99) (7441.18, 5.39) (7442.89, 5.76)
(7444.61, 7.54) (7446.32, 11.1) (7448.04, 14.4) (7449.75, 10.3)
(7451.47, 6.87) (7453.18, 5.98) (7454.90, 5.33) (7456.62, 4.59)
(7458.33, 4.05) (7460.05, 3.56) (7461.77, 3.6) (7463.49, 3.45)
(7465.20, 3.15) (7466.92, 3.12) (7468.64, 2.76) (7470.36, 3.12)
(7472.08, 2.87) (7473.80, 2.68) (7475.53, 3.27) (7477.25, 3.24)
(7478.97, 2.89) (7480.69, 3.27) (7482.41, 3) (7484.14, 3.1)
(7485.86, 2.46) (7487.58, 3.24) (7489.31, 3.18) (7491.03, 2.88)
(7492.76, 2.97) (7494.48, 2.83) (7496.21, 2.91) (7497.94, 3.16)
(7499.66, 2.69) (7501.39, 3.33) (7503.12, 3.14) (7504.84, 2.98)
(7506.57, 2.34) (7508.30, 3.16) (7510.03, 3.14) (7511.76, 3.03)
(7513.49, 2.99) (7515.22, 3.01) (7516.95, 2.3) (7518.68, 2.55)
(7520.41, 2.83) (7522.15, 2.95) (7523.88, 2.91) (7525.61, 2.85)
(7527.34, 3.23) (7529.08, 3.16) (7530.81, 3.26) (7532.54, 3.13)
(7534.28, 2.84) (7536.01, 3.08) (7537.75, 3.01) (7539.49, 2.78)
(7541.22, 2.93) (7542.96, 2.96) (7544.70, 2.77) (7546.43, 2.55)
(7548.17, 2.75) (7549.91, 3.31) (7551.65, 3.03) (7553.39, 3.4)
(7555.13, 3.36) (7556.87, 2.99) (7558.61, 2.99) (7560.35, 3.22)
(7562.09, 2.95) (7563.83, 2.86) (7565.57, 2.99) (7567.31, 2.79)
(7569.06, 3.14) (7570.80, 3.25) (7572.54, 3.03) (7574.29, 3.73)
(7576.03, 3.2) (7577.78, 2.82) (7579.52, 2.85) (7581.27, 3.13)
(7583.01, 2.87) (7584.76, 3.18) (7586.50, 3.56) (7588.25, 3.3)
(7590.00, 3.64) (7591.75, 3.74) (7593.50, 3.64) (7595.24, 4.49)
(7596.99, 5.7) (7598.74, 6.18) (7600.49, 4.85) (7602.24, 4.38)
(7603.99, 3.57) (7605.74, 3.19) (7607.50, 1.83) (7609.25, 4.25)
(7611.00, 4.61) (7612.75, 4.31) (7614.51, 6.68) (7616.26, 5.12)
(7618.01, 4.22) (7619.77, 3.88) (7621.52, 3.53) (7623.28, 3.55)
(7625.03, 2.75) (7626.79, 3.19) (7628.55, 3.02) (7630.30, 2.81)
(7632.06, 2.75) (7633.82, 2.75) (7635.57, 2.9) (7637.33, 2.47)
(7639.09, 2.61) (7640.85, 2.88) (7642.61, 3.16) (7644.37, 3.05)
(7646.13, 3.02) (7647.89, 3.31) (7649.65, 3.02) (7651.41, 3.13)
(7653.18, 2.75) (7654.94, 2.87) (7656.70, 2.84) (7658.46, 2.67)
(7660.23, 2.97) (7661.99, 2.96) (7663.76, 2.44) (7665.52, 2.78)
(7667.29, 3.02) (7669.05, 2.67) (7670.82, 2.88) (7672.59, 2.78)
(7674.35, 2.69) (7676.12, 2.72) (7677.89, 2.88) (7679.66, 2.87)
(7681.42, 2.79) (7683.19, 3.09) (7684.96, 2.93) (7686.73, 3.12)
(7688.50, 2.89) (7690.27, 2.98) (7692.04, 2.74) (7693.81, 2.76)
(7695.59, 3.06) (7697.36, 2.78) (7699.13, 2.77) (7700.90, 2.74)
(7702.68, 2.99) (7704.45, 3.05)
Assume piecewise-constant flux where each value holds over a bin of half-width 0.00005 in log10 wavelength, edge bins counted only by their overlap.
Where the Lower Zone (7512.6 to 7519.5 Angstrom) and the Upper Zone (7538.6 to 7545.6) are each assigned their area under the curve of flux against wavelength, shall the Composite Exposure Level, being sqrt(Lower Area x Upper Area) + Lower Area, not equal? 38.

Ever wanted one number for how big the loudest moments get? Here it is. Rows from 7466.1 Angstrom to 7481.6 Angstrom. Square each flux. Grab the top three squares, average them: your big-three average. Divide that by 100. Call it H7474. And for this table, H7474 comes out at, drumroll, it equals 0.106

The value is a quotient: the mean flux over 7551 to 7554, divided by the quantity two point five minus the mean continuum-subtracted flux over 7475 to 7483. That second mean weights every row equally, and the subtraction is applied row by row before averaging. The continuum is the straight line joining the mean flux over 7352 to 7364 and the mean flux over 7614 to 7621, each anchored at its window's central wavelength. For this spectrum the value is 1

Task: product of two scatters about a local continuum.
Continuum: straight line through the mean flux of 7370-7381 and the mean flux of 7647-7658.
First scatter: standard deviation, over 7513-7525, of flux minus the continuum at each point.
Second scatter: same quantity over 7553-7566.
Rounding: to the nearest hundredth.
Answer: 0.05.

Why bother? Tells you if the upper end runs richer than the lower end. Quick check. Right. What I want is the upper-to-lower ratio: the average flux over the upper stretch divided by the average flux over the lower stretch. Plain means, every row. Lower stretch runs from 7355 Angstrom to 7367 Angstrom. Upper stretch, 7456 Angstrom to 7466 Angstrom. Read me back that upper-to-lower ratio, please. 1.3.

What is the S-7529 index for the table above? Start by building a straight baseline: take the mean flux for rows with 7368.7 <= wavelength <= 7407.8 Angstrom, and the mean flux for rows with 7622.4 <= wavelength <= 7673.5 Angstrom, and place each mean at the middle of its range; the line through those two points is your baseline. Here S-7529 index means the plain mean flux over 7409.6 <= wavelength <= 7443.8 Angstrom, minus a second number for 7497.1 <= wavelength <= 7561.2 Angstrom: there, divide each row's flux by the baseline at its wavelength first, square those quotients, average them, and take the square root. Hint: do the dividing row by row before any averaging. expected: 6.1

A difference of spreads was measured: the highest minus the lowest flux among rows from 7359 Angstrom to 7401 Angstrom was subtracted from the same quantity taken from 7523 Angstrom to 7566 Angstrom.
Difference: 0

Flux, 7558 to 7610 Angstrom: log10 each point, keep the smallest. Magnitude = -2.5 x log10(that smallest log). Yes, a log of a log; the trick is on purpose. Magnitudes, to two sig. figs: 1.5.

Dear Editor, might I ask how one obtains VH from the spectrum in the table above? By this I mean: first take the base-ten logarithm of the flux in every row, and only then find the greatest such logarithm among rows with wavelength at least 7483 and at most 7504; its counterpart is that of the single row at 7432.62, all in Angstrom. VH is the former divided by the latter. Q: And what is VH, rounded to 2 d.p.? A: 0.79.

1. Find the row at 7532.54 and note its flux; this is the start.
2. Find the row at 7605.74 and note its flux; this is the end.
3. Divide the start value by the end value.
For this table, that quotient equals 0.98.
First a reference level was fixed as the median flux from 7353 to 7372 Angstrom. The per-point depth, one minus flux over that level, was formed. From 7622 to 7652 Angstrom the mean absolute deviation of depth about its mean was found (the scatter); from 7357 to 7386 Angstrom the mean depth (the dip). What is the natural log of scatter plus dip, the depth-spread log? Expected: -2.8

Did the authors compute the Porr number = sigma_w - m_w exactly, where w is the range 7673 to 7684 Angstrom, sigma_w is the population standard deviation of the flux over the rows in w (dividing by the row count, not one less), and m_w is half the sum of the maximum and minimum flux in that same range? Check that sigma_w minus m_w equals -2.8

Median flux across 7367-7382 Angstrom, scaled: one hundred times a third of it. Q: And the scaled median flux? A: 105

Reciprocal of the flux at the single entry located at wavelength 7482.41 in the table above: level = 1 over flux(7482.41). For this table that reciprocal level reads 0.333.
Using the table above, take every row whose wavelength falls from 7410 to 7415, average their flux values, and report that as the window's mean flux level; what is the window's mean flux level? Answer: 5.4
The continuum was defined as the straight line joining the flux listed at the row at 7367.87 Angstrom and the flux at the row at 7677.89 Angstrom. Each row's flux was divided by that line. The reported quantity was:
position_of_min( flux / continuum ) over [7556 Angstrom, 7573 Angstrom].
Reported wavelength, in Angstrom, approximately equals 7567.31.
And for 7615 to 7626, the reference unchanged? 7625.03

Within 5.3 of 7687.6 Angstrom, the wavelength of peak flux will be 7686.73 Angstrom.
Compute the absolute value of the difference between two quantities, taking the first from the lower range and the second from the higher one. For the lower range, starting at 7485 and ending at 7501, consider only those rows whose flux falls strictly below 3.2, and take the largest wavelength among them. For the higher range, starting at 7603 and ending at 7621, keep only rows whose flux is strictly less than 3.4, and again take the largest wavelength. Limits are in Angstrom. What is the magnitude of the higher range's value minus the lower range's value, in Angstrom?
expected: 107.8 Angstrom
